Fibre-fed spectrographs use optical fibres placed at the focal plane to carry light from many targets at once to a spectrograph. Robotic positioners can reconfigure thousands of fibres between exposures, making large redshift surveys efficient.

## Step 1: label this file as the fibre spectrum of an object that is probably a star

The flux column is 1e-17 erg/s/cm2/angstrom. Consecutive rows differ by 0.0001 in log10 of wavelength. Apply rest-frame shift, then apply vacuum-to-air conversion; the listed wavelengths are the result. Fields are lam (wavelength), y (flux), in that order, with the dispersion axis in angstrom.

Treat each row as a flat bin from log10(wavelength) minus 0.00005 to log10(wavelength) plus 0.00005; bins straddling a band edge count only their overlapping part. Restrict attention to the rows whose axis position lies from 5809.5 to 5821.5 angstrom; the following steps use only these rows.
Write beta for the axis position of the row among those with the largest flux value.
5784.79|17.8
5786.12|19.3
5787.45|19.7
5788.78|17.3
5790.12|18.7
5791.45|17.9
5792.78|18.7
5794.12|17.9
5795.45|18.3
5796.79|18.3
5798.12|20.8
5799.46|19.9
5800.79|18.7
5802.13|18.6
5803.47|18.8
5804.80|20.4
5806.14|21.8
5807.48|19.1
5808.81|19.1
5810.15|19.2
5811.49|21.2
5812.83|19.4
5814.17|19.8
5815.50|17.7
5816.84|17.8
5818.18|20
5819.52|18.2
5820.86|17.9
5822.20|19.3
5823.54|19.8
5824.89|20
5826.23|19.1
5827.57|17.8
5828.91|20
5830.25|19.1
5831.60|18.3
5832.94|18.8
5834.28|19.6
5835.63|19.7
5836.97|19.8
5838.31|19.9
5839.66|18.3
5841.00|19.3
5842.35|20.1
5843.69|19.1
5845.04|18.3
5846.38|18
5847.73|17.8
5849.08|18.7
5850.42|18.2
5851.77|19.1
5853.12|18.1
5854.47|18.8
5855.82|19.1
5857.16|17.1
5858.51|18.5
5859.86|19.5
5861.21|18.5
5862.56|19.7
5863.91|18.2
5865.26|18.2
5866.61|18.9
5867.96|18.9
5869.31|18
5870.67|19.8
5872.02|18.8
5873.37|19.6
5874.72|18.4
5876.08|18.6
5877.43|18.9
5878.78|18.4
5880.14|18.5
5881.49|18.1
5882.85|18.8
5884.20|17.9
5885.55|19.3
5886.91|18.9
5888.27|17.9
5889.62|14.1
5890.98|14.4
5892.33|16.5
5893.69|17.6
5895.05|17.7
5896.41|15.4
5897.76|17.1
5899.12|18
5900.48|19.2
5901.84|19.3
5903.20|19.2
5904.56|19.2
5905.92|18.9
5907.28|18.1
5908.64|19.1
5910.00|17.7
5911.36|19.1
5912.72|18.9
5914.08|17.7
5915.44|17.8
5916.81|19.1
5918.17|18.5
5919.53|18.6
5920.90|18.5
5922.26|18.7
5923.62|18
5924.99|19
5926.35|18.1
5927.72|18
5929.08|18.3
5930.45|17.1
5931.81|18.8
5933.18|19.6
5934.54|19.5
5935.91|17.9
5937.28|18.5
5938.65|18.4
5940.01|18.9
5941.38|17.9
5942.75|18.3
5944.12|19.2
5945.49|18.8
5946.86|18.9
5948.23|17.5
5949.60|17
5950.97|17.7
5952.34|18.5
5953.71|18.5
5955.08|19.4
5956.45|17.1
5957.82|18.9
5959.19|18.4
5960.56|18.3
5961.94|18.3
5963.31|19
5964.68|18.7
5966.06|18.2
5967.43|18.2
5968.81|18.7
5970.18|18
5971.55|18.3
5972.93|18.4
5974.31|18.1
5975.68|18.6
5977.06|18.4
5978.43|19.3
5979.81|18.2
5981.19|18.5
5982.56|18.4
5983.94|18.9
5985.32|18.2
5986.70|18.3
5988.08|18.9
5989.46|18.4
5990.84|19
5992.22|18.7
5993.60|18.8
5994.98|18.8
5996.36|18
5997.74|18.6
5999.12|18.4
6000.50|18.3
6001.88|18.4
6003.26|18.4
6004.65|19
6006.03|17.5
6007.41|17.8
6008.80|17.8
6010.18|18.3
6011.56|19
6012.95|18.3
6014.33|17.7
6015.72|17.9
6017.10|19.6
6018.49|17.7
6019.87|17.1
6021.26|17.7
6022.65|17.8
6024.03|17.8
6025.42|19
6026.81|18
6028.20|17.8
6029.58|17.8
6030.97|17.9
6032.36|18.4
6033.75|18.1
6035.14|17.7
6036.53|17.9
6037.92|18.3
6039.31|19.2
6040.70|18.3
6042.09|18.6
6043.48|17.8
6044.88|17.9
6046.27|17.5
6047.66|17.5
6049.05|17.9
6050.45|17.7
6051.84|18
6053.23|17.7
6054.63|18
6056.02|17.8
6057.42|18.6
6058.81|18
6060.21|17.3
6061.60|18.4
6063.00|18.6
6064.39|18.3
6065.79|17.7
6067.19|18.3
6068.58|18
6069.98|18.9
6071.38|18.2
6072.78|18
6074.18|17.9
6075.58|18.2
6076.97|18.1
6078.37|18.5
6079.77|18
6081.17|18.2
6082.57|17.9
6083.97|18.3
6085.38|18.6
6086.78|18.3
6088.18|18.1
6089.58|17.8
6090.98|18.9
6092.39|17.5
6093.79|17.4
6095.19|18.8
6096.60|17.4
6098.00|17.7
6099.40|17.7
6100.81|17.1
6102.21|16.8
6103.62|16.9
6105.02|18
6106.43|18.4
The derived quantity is 5811.49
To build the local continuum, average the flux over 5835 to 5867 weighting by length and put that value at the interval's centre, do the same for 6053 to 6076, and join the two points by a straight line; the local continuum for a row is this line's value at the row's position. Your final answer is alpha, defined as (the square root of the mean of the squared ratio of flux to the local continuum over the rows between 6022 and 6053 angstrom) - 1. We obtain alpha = -0.008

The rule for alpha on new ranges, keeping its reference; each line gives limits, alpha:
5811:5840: 0.017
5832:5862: 0.002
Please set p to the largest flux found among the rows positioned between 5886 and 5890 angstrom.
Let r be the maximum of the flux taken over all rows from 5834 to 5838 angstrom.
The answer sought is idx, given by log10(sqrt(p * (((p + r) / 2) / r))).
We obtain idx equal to 0.633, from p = 18.9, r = 19.8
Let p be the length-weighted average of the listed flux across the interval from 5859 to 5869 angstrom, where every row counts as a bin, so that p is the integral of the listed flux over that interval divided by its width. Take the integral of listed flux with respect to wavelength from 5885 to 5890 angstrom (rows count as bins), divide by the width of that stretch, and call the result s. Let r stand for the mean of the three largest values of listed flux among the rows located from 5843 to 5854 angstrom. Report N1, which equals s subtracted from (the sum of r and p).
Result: 20.1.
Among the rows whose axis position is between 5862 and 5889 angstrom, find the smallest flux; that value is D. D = 17.9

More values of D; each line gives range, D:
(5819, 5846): 17.8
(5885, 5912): 14.1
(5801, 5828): 17.7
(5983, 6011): 17.5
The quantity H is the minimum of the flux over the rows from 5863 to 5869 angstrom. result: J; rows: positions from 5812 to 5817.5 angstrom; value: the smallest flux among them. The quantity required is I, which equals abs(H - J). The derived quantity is 0.50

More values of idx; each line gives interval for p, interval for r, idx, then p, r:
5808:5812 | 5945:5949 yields 0.676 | 21.2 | 18.9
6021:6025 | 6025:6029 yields 0.618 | 17.8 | 19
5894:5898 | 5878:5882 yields 0.619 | 17.7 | 18.5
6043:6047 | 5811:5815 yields 0.609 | 17.9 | 21.2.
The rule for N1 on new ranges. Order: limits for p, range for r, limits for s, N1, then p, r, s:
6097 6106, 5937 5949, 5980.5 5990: 17.9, 17.4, 19.0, 18.5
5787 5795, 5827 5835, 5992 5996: 19.2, 18.3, 19.6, 18.7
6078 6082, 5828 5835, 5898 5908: 19.0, 18.2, 19.6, 18.8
